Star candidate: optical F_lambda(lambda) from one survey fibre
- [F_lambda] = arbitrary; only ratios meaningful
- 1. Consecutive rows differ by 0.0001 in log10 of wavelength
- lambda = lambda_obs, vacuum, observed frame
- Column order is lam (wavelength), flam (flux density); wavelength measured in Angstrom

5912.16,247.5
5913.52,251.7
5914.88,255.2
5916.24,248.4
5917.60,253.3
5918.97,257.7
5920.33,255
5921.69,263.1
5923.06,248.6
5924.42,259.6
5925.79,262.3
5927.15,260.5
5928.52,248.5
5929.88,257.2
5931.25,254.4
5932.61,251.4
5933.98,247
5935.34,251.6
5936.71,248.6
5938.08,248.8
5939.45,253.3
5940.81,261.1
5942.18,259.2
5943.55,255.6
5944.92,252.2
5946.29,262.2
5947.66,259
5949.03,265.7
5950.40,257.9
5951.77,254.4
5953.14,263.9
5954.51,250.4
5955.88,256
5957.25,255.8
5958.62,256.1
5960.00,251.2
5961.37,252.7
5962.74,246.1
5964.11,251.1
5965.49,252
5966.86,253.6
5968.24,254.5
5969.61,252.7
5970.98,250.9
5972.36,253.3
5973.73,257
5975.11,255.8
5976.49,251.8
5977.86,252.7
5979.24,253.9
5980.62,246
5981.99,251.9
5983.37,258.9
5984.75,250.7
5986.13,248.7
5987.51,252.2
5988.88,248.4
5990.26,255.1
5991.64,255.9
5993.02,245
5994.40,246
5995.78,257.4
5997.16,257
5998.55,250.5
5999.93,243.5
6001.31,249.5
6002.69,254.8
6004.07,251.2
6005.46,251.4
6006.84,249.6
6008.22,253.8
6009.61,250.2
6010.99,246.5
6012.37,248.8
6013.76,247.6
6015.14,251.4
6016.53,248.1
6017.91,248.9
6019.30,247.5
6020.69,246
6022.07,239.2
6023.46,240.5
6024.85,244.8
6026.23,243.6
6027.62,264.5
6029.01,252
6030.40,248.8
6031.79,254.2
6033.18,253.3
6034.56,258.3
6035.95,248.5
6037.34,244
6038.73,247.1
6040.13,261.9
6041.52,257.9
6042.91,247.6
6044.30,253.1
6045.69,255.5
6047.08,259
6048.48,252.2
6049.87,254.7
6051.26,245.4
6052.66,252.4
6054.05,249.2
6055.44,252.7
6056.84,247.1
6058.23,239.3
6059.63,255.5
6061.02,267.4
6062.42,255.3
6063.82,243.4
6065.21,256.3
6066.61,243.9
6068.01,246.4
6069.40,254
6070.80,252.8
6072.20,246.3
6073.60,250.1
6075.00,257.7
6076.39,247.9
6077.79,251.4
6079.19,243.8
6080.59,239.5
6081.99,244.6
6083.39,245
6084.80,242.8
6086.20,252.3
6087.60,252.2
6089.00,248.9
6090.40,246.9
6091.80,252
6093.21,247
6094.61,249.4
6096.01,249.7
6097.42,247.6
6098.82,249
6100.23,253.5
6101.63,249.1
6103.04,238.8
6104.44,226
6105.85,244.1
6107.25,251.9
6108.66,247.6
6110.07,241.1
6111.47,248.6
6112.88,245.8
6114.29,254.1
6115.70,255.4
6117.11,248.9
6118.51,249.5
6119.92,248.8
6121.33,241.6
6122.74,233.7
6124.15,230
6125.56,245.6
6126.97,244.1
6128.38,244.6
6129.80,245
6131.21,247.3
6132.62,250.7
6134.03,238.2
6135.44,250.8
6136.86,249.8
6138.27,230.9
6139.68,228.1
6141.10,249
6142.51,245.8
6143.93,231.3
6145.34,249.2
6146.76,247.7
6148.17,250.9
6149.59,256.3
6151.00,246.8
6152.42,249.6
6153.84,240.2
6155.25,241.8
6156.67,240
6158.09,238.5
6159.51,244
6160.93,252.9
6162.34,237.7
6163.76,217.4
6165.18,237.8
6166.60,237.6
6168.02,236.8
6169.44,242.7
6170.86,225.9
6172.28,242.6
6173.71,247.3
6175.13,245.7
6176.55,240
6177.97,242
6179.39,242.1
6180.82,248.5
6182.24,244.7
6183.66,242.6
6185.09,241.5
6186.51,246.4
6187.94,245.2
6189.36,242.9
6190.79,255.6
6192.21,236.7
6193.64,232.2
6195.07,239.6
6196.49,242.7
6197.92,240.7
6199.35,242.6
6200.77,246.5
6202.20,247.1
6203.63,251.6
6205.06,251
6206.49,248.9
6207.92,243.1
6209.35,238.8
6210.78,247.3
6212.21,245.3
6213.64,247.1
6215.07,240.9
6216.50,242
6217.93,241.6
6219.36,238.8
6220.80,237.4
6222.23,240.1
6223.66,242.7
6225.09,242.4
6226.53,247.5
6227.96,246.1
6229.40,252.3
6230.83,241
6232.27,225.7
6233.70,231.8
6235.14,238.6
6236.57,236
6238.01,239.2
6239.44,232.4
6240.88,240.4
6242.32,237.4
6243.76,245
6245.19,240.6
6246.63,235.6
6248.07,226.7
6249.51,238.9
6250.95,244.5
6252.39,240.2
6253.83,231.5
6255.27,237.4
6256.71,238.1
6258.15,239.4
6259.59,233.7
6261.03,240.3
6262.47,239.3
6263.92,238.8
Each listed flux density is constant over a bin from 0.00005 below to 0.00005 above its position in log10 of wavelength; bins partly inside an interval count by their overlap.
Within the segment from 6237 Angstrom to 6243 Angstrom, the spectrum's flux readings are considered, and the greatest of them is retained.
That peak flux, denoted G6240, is 240.4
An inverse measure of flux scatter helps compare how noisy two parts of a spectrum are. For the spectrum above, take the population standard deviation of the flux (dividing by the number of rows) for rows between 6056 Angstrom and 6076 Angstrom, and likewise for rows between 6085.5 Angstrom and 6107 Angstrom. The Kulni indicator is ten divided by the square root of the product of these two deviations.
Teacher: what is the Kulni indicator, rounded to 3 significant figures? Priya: 1.46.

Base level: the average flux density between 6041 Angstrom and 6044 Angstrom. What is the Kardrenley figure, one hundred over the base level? 0.396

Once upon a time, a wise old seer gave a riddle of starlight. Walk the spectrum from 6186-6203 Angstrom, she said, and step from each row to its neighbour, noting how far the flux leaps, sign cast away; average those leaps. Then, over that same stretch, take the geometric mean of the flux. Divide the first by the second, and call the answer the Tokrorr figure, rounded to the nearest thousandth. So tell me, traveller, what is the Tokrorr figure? 0.022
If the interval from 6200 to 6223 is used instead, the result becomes 0.012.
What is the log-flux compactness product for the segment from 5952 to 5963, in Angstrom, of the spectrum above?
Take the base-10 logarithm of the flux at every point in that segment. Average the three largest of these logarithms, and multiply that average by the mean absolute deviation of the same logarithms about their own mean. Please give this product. 0.0162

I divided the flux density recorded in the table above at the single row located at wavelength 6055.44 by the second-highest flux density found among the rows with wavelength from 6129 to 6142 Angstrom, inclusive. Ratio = 1.01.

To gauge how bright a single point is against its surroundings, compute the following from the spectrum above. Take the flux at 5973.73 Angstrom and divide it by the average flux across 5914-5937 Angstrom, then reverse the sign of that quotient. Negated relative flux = -1.01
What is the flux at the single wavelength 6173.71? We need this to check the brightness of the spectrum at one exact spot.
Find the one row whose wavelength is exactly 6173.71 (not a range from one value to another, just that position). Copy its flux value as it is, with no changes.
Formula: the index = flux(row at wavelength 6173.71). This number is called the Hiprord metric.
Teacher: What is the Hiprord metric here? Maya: 247.3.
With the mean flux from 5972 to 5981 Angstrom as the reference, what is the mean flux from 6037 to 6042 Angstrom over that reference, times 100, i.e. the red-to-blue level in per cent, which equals 99.9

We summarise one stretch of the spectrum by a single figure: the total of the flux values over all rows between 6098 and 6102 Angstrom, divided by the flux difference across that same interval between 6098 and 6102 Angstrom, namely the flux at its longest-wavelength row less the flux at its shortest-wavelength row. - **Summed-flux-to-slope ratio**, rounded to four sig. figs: 7516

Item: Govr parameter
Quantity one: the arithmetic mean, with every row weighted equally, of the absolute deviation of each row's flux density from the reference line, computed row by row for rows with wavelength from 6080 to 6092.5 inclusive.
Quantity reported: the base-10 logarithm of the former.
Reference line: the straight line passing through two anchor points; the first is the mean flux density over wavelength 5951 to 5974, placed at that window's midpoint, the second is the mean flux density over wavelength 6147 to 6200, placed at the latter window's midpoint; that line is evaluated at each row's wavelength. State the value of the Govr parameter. 0.59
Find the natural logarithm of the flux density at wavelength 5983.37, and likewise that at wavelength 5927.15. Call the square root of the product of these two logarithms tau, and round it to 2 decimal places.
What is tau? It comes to 5.56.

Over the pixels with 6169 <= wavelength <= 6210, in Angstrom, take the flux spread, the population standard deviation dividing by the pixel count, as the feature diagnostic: 5.7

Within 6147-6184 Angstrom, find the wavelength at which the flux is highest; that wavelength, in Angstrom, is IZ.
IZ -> 6149.59 Angstrom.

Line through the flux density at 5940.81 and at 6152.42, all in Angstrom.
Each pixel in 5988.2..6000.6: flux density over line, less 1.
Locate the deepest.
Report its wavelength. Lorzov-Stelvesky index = 5999.93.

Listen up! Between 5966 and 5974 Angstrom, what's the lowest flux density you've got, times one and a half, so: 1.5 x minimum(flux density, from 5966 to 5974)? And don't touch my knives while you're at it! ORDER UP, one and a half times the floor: 376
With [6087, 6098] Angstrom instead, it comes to 370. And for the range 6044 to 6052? 368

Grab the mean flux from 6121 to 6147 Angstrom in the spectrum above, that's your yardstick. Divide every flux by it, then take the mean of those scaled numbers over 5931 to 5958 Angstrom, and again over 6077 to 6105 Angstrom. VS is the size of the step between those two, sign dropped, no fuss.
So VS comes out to 0.037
